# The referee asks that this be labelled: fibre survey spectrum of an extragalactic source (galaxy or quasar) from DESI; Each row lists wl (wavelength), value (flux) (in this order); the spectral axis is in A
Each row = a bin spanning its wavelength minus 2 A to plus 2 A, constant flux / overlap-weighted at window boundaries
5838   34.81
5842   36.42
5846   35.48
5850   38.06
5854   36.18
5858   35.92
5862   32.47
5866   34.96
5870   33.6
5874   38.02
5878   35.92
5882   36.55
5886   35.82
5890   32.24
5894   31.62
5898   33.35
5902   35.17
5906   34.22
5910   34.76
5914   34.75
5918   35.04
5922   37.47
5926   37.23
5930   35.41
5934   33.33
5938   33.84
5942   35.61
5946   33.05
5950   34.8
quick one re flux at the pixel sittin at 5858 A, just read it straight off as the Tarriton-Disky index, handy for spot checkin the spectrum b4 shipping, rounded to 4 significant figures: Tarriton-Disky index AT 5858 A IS 35.92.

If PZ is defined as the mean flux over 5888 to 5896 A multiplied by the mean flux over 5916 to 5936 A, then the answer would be 1140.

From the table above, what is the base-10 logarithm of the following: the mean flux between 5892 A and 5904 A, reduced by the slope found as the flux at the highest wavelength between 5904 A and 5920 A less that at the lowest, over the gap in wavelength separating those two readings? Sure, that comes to 1.52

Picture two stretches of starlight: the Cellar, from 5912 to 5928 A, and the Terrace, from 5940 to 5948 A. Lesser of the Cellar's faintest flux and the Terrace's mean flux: 34.3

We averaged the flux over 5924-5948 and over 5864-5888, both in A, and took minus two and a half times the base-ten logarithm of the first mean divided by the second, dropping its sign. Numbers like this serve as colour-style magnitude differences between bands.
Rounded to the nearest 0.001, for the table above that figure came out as 0.033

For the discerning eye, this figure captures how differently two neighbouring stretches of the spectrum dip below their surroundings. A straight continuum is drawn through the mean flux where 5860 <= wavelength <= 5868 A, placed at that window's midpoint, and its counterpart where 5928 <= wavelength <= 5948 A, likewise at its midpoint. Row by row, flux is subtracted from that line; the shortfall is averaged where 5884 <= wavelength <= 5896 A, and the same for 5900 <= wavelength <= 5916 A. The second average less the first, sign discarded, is 1.4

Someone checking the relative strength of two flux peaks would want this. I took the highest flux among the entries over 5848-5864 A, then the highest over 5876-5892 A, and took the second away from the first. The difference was 1.5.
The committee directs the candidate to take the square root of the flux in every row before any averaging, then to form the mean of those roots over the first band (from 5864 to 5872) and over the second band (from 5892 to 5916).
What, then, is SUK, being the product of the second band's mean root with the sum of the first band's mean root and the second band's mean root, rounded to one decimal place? 68.1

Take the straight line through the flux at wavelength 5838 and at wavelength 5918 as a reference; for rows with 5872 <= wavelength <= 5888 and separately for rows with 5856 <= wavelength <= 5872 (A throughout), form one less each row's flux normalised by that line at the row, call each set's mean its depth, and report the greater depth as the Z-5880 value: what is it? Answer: 0.019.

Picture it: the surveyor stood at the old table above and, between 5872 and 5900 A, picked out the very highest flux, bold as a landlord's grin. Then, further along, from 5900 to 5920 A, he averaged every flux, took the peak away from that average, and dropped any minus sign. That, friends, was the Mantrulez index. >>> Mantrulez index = 3.2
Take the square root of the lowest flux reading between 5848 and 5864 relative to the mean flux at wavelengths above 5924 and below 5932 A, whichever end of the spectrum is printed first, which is 0.95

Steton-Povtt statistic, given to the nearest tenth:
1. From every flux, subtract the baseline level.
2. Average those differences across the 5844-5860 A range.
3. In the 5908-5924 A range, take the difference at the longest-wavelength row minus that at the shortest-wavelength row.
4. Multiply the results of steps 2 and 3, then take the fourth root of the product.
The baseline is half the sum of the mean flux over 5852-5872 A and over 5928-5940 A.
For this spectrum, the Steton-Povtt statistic 1.5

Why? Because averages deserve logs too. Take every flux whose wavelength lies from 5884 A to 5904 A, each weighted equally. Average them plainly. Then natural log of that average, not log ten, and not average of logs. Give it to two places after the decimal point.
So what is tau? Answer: 3.52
